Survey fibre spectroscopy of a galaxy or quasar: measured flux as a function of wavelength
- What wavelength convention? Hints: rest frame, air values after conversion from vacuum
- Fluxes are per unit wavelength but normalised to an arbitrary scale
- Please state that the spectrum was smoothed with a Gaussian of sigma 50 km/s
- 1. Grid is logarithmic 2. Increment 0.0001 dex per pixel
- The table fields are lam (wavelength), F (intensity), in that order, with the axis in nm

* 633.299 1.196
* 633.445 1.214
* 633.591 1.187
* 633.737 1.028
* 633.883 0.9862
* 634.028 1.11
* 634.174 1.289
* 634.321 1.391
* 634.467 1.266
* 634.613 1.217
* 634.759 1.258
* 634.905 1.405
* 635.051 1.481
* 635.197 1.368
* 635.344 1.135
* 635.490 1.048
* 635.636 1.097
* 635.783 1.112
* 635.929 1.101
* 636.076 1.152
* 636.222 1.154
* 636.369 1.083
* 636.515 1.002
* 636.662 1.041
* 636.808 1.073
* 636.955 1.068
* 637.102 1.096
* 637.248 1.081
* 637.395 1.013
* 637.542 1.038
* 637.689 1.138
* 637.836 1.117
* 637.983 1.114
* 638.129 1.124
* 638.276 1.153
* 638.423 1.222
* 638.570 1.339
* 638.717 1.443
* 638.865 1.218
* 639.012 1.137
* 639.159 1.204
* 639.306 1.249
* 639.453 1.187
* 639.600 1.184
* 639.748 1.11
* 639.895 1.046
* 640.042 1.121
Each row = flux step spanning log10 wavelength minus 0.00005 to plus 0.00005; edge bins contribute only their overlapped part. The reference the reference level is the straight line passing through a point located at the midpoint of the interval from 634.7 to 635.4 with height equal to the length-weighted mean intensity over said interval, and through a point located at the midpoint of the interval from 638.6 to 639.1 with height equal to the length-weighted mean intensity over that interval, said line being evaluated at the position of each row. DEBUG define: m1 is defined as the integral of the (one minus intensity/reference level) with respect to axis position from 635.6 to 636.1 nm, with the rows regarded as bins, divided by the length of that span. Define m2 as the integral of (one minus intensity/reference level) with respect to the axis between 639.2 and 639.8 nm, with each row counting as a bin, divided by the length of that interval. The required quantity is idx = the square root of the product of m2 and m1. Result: 0.09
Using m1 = 0.157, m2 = 0.057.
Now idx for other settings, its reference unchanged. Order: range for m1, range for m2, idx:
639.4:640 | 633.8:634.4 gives 0.11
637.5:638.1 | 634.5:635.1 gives 0.03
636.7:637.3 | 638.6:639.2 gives 0.03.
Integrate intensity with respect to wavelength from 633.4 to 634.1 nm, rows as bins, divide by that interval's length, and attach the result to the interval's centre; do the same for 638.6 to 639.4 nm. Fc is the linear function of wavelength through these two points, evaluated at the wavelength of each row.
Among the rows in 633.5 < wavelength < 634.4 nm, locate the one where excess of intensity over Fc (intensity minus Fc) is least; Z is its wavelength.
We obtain 633.883 nm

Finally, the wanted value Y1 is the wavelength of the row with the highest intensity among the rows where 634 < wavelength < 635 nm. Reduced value 634.905 nm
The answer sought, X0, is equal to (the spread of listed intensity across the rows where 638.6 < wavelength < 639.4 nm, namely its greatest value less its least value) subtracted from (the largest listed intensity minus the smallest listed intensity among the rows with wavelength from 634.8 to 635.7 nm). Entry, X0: 0.13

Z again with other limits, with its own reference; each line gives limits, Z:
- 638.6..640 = 639.895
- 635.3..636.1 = 635.490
